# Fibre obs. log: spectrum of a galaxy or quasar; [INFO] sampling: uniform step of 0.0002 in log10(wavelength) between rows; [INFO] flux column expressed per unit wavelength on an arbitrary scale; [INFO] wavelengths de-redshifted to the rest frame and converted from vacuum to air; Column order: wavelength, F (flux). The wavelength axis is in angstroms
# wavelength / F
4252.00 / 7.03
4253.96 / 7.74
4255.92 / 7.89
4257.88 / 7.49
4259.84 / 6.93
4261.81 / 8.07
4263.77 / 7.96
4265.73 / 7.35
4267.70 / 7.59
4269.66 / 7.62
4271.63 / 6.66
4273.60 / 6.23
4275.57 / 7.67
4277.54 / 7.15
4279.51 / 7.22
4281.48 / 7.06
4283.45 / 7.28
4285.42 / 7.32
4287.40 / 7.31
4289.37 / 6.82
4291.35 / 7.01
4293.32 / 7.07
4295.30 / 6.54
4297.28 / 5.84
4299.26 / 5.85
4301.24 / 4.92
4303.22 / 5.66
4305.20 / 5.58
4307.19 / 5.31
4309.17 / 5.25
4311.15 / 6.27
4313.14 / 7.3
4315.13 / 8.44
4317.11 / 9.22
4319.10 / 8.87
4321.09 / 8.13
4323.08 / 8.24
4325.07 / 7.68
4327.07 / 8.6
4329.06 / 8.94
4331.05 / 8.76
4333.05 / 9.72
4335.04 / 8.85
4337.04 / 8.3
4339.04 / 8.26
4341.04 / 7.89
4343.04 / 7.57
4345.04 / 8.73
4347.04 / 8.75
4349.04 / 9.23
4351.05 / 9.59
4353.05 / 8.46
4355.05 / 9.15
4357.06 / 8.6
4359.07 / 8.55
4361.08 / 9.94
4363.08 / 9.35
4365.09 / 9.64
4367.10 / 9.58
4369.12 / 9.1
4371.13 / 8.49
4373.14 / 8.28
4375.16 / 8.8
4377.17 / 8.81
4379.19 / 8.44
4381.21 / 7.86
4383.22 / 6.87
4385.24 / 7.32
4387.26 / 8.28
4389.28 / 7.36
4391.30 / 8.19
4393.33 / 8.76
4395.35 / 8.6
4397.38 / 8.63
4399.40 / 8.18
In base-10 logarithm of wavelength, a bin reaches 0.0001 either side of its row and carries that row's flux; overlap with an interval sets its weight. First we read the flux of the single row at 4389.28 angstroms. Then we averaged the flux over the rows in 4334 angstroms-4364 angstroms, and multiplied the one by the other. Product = 64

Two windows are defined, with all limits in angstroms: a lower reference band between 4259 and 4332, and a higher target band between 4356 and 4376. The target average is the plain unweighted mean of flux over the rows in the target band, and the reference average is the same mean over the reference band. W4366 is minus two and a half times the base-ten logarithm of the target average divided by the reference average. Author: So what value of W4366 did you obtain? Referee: -0.2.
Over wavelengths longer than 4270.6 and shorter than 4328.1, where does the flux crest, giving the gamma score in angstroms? 4317.11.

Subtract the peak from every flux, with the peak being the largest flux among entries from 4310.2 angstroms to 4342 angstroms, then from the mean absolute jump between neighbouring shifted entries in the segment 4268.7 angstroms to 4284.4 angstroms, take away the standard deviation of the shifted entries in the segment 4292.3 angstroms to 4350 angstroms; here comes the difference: -0.9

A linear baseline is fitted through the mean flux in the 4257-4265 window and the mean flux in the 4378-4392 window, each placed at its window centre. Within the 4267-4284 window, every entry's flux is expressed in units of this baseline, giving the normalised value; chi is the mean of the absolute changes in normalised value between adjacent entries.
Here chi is 0.063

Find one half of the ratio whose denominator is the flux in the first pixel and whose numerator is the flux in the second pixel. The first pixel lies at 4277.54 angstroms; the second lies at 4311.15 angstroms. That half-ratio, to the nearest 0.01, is 0.44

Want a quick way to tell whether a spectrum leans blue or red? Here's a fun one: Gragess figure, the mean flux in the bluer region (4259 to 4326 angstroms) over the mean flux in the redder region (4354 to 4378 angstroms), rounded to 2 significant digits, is 0.78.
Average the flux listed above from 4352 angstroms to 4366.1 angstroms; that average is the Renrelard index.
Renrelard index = 9.1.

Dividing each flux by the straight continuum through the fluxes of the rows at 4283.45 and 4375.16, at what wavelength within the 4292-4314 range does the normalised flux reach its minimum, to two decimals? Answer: 4301.24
